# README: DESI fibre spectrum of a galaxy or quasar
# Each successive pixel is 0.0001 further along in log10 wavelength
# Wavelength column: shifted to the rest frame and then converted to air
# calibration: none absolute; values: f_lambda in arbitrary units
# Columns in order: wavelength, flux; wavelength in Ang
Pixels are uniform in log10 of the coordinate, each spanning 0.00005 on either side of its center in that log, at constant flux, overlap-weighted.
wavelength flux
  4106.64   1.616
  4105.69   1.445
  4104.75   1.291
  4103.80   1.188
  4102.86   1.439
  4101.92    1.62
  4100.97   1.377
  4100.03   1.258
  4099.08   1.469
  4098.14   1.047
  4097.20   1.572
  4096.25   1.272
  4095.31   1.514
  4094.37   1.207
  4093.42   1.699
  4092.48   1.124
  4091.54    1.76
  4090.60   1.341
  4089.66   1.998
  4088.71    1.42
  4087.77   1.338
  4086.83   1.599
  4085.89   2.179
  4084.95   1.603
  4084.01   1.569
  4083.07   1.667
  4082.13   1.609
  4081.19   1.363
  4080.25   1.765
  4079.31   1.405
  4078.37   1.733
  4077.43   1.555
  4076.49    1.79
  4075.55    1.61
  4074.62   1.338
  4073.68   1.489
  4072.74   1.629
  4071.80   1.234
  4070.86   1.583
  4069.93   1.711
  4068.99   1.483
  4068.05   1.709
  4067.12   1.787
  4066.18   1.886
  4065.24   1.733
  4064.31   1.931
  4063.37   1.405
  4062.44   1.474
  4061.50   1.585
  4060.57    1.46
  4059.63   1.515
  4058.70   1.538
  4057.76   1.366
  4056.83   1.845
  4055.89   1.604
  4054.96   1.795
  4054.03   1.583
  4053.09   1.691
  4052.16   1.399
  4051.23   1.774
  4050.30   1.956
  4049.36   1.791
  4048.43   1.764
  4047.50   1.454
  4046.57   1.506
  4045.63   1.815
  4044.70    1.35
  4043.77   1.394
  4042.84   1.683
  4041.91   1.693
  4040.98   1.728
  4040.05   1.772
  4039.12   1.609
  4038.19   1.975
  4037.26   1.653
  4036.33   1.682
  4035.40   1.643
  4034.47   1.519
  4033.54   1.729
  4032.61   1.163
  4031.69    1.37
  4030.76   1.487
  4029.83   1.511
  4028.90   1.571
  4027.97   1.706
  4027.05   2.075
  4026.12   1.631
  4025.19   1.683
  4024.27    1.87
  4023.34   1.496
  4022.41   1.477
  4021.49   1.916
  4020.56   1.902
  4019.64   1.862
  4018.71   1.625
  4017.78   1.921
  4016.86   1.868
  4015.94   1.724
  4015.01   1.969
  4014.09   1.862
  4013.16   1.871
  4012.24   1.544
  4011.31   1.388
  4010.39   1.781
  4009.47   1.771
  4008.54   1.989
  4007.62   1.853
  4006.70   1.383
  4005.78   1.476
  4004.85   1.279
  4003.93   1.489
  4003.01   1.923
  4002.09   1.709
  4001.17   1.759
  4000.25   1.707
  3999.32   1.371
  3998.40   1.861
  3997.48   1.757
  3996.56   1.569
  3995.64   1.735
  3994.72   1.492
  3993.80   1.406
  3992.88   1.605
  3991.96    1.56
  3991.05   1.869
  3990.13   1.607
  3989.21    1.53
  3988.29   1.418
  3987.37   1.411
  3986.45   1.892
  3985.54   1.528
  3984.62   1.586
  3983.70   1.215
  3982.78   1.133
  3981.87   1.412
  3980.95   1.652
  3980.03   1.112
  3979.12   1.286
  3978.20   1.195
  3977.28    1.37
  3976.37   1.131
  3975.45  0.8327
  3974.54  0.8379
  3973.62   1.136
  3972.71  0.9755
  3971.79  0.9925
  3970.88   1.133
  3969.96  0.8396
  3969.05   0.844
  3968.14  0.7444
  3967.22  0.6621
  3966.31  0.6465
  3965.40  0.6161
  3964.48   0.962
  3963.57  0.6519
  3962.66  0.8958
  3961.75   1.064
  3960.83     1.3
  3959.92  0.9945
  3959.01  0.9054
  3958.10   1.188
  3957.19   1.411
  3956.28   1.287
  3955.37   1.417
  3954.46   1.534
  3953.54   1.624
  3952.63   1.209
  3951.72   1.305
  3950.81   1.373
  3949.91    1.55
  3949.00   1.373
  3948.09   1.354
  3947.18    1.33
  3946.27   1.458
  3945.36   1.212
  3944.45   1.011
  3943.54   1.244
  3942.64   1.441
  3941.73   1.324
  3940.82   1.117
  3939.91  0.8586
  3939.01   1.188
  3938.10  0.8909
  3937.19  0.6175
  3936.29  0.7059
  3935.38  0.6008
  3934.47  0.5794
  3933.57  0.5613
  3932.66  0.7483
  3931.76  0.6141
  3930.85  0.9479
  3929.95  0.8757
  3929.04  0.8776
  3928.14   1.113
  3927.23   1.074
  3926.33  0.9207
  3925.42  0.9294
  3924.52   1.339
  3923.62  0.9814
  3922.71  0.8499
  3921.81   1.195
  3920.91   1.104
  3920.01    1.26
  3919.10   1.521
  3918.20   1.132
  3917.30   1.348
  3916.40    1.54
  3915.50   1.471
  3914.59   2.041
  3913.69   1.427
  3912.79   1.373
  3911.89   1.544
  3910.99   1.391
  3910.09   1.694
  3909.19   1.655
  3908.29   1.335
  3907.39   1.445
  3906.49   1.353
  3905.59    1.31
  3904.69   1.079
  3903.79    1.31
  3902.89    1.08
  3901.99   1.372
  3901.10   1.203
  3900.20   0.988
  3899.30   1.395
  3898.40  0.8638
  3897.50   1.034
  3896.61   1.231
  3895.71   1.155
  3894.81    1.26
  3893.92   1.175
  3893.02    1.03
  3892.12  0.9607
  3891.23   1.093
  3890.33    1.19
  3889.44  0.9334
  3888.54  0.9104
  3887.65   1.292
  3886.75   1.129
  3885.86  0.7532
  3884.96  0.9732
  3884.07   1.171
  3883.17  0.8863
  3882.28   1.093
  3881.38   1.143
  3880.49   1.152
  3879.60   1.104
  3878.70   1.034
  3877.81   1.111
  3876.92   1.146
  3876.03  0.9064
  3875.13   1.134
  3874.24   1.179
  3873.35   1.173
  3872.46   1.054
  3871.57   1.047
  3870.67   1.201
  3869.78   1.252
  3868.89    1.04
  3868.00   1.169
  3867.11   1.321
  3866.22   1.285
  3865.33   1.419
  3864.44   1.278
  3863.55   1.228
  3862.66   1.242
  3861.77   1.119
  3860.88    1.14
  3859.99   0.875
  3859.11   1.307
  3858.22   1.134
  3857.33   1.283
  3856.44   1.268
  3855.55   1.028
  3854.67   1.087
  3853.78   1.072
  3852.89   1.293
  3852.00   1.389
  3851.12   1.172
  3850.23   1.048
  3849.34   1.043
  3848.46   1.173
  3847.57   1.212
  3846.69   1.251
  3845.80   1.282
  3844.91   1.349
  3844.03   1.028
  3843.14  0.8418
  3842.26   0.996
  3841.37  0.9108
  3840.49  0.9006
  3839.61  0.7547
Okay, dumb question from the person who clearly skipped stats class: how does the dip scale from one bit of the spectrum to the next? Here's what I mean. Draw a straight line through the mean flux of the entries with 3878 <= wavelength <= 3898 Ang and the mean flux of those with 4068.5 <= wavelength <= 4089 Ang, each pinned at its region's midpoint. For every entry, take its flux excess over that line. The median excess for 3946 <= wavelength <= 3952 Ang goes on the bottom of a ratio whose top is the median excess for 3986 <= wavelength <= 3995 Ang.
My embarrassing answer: 1.5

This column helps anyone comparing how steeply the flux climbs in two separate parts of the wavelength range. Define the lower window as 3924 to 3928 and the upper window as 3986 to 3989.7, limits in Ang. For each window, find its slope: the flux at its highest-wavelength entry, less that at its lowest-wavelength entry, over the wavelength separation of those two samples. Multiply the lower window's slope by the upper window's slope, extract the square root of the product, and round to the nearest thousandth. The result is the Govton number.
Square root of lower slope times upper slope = 0.113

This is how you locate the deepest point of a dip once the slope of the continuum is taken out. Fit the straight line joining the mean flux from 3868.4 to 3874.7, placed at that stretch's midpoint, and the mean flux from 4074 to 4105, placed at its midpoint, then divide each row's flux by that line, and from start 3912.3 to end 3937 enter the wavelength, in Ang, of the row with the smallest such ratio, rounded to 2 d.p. 3933.57 Ang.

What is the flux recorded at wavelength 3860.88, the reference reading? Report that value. 1.14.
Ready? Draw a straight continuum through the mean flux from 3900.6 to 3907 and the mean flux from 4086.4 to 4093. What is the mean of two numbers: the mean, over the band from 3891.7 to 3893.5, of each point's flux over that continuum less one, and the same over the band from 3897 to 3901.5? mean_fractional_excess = -0.15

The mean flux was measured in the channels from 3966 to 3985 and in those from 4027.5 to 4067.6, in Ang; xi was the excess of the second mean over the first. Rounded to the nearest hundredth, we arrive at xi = 0.54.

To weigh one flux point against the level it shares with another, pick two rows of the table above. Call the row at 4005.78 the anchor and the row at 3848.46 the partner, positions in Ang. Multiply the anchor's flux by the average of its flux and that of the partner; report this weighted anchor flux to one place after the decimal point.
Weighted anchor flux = 2.0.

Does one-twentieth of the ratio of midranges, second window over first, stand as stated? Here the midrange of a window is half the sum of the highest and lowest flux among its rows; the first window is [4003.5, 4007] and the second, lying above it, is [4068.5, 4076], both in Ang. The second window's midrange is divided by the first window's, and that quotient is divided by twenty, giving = 0.053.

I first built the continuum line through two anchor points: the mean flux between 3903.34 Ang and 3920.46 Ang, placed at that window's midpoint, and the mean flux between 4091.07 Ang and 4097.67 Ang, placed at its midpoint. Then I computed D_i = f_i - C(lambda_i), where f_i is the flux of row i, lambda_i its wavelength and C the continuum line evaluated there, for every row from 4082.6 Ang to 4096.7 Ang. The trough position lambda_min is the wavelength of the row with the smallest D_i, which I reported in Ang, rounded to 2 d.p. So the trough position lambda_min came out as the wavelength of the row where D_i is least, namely 4092.48 Ang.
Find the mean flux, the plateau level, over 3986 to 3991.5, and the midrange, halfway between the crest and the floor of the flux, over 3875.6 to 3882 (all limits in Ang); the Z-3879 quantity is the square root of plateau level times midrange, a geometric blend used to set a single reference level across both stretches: 1.29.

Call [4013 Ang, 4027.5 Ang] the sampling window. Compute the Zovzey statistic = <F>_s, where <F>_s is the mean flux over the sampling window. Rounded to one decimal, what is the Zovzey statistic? 1.8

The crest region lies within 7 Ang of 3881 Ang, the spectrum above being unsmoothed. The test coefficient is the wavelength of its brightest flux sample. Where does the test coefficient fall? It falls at 3887.65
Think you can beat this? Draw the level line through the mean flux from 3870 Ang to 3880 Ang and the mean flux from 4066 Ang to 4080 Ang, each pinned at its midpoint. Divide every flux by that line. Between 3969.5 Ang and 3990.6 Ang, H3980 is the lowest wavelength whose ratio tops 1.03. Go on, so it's 3980.95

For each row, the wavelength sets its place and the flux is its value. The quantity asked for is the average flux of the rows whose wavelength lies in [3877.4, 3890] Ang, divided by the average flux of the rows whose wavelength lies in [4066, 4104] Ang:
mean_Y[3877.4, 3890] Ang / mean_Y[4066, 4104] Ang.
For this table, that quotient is 0.68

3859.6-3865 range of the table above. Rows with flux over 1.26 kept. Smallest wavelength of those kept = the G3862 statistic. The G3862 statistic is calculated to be 3864.44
